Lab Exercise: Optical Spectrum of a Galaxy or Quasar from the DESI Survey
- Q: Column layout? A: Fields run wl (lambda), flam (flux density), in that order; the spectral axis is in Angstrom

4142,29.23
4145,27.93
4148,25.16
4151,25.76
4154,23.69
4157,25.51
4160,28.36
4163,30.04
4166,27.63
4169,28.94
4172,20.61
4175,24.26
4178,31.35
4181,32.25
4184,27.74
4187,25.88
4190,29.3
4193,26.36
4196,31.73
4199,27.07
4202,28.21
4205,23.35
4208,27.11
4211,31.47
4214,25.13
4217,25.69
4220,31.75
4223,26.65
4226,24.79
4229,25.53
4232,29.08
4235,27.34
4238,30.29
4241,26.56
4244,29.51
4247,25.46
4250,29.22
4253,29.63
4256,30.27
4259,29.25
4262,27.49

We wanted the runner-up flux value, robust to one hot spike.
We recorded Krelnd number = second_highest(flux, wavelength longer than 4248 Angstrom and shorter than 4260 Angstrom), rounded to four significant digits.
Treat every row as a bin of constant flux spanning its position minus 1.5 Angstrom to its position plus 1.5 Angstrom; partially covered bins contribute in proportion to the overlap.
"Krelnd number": 29.63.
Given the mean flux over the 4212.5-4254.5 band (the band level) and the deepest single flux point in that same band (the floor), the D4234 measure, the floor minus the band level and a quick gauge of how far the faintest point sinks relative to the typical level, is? -2.8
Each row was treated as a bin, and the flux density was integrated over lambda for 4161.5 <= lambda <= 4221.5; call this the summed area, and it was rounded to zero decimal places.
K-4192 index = 1668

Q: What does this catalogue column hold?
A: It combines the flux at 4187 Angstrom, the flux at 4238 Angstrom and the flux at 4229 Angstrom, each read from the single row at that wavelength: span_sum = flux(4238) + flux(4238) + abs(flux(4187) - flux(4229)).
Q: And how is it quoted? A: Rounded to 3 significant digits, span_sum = 60.9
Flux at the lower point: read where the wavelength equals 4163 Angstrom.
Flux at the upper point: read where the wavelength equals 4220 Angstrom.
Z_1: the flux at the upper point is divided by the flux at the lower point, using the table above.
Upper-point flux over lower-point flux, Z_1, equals 1.06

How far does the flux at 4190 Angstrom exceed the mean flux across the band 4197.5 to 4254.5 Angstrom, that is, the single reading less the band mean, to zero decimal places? 2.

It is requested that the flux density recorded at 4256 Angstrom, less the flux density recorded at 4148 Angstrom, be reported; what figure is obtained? 5.1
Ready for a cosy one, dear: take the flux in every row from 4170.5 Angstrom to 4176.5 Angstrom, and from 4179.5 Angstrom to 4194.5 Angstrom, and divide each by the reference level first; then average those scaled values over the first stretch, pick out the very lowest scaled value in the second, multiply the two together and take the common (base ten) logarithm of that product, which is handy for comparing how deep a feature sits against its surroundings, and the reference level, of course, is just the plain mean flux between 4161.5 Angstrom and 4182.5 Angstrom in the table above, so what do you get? -0.13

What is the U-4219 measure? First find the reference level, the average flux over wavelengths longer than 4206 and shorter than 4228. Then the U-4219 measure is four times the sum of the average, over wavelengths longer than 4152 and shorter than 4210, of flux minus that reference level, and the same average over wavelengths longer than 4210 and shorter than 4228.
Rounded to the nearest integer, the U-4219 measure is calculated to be 0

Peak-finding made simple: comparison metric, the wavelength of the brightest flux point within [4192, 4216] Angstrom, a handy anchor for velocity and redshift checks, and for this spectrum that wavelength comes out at 4196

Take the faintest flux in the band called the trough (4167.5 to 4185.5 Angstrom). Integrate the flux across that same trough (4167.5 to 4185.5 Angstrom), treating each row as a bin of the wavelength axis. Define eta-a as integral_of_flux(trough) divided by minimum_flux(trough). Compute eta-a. 24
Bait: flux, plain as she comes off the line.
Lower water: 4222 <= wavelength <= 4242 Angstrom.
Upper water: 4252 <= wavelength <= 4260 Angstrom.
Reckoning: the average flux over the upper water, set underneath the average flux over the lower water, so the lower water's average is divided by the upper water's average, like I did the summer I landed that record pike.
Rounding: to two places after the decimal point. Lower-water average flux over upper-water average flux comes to 0.91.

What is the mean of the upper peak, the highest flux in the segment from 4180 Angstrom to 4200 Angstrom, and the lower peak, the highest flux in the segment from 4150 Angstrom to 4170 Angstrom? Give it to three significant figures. 31.1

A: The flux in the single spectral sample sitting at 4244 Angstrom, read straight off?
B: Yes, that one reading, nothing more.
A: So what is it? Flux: 29.51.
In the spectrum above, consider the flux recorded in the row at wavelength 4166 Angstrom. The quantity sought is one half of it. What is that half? 13.8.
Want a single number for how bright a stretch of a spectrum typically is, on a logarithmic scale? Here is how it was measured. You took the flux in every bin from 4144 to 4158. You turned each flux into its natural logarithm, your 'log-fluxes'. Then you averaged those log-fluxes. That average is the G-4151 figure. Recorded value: 3.24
